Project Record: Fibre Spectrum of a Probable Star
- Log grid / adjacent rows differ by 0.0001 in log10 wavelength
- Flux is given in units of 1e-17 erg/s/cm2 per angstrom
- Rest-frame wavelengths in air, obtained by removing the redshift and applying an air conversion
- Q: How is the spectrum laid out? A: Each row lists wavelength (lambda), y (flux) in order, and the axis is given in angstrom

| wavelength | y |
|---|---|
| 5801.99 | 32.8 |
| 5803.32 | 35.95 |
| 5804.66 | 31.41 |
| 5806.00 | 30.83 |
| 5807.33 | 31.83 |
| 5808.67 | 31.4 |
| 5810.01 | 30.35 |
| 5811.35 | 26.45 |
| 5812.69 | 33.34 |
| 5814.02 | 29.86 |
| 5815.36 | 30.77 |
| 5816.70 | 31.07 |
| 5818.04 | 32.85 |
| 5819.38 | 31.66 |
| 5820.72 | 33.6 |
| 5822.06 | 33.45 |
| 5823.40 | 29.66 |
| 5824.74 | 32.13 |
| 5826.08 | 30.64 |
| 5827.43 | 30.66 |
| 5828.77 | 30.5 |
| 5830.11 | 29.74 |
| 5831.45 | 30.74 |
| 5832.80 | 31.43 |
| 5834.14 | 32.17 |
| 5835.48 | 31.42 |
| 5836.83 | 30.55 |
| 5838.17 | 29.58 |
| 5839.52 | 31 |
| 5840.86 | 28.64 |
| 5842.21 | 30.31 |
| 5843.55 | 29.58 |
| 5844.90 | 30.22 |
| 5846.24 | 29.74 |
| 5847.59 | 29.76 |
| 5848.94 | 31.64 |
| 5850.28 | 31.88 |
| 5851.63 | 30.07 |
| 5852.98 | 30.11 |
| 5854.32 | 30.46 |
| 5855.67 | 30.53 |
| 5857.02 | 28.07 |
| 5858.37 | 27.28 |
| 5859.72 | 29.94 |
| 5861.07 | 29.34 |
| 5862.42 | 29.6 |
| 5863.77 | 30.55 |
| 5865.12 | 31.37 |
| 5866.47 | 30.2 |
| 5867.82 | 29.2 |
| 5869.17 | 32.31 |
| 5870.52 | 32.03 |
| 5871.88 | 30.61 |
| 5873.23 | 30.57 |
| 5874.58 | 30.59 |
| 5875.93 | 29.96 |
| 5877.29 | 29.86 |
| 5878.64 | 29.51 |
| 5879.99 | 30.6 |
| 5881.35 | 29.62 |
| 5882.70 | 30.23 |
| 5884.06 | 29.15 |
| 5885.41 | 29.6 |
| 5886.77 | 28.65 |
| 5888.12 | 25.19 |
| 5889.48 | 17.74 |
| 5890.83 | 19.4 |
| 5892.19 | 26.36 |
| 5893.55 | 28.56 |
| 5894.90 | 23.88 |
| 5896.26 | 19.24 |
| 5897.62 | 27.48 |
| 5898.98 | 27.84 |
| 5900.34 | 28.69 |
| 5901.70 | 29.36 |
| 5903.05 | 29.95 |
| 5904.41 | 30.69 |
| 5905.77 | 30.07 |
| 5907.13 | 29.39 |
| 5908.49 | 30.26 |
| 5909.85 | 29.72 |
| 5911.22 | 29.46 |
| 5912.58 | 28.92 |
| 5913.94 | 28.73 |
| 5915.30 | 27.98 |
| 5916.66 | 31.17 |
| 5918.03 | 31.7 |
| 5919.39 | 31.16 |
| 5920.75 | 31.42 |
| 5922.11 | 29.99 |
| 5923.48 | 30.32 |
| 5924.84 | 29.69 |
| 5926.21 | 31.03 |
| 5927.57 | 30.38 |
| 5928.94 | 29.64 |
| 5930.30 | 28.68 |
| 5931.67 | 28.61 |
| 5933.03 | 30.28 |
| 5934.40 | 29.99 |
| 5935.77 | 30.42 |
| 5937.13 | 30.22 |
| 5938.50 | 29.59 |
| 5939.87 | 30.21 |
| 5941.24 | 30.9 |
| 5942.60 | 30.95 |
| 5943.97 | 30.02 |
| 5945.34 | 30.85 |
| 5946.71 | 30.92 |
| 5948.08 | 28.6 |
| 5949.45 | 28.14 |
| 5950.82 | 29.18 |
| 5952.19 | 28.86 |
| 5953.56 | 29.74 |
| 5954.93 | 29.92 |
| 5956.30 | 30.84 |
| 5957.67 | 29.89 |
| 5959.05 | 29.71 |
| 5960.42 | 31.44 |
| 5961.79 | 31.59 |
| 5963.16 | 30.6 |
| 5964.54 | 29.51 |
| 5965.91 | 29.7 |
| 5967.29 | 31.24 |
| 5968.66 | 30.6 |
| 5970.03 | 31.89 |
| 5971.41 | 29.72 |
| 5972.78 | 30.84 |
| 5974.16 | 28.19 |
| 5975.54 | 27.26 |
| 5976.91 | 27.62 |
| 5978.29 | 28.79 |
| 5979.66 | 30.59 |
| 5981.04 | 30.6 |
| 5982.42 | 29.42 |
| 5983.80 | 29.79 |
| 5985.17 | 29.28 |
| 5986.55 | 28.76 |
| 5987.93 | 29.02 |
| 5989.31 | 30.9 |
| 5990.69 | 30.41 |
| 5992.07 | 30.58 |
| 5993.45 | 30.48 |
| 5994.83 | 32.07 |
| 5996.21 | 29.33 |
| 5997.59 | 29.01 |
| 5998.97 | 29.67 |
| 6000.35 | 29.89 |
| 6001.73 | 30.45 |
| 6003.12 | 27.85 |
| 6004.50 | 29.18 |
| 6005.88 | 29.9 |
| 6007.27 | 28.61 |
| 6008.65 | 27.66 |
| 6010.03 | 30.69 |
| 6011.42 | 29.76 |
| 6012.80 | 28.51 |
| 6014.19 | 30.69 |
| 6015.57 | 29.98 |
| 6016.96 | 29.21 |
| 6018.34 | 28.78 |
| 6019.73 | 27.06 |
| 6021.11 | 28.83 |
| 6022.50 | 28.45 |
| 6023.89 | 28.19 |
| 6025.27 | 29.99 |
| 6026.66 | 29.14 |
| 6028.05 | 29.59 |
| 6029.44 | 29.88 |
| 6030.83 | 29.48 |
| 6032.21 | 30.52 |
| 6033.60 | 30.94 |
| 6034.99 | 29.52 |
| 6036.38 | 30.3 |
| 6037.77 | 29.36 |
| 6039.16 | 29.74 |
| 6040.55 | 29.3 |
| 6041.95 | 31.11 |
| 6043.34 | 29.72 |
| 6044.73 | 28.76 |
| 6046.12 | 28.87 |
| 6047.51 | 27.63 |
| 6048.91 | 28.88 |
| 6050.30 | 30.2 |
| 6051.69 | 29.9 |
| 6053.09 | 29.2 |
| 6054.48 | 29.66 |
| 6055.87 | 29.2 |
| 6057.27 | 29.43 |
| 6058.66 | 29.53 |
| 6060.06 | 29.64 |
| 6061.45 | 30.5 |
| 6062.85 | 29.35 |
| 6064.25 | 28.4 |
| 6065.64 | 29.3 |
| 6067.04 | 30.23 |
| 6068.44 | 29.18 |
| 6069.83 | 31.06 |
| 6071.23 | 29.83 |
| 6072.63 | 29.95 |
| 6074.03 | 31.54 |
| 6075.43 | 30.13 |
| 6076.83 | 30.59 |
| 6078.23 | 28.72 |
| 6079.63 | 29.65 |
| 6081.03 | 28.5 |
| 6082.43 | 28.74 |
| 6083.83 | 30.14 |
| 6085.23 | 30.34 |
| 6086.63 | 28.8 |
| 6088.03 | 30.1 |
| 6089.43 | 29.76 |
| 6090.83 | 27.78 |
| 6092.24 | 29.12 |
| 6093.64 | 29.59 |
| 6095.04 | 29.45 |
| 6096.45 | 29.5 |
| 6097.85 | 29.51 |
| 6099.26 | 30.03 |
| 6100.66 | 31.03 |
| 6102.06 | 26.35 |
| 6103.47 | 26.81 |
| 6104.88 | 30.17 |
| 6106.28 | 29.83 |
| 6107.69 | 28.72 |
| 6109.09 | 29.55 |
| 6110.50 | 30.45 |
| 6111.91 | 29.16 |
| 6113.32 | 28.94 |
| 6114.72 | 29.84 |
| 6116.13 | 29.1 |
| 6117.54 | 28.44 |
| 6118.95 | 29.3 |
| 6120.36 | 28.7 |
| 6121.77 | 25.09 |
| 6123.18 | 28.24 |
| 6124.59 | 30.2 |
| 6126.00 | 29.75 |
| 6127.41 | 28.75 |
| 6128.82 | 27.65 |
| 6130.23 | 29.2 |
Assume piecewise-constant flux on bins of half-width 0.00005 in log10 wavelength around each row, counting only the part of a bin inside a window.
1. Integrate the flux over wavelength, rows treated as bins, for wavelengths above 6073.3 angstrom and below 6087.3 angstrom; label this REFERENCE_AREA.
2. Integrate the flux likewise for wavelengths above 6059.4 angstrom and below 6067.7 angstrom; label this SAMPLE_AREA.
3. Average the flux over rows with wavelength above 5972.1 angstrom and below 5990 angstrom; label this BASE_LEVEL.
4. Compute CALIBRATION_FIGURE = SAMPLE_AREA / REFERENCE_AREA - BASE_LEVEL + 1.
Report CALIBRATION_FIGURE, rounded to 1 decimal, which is -27.7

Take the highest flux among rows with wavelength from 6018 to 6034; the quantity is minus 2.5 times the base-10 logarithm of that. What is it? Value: -3.73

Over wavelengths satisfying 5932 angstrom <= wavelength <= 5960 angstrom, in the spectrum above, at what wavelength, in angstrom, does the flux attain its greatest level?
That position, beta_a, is 5942.60 angstrom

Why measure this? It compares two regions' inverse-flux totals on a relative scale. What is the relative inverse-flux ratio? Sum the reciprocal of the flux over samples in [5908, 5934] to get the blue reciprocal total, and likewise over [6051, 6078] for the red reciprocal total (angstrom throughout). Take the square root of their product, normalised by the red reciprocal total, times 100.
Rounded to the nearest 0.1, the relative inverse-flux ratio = 99.8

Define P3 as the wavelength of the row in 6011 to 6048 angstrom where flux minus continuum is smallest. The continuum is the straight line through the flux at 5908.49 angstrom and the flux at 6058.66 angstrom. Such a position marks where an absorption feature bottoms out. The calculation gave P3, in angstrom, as 6019.73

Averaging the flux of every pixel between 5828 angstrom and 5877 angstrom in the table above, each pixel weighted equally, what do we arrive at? 30.3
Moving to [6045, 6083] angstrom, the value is 29.5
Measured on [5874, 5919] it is 28.2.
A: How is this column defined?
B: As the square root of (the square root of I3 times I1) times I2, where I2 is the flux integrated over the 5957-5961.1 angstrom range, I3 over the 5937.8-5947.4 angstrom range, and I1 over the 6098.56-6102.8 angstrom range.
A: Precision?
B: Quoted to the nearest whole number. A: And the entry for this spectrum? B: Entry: 154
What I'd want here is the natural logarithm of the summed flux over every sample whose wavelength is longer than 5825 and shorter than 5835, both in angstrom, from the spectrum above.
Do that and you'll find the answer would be 5.37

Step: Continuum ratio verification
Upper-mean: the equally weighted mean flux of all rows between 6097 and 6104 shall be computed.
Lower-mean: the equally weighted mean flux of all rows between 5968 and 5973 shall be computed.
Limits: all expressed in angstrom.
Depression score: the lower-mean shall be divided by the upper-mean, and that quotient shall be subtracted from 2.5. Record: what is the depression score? 1.43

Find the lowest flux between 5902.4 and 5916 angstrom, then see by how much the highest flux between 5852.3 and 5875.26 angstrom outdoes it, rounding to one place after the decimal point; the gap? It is 4.3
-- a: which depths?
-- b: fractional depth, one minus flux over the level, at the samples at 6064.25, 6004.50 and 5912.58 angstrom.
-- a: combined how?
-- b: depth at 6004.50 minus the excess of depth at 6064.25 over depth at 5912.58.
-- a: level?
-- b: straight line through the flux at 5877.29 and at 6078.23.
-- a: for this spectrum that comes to 0.010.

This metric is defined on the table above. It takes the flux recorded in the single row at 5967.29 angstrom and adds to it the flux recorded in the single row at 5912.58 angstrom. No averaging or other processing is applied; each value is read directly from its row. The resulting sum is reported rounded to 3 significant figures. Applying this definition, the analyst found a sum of 60.2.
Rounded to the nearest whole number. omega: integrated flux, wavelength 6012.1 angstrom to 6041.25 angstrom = 857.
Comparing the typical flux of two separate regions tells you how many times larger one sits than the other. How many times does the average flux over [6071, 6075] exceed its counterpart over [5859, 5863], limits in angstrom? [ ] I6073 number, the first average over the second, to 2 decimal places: 1.03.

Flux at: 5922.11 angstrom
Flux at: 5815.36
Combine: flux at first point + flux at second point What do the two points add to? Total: 60.8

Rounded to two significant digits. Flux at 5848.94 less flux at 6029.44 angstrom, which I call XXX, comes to 1.8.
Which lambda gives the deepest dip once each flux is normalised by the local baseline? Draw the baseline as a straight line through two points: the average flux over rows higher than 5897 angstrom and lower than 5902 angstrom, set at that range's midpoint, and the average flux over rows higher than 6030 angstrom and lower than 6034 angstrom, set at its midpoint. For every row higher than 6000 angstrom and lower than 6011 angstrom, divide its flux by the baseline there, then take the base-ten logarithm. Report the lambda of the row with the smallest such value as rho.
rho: 6008.65 angstrom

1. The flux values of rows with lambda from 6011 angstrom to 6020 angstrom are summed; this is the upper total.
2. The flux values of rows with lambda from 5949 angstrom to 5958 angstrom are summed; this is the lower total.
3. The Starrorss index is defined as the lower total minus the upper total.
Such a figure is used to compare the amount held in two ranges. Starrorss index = 2.6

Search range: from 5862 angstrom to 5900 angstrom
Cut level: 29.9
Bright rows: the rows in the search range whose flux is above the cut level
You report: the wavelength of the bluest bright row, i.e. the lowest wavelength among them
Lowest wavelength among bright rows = 5863.77 angstrom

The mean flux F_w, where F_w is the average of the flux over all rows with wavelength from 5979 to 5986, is 29.9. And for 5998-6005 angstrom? 29.4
